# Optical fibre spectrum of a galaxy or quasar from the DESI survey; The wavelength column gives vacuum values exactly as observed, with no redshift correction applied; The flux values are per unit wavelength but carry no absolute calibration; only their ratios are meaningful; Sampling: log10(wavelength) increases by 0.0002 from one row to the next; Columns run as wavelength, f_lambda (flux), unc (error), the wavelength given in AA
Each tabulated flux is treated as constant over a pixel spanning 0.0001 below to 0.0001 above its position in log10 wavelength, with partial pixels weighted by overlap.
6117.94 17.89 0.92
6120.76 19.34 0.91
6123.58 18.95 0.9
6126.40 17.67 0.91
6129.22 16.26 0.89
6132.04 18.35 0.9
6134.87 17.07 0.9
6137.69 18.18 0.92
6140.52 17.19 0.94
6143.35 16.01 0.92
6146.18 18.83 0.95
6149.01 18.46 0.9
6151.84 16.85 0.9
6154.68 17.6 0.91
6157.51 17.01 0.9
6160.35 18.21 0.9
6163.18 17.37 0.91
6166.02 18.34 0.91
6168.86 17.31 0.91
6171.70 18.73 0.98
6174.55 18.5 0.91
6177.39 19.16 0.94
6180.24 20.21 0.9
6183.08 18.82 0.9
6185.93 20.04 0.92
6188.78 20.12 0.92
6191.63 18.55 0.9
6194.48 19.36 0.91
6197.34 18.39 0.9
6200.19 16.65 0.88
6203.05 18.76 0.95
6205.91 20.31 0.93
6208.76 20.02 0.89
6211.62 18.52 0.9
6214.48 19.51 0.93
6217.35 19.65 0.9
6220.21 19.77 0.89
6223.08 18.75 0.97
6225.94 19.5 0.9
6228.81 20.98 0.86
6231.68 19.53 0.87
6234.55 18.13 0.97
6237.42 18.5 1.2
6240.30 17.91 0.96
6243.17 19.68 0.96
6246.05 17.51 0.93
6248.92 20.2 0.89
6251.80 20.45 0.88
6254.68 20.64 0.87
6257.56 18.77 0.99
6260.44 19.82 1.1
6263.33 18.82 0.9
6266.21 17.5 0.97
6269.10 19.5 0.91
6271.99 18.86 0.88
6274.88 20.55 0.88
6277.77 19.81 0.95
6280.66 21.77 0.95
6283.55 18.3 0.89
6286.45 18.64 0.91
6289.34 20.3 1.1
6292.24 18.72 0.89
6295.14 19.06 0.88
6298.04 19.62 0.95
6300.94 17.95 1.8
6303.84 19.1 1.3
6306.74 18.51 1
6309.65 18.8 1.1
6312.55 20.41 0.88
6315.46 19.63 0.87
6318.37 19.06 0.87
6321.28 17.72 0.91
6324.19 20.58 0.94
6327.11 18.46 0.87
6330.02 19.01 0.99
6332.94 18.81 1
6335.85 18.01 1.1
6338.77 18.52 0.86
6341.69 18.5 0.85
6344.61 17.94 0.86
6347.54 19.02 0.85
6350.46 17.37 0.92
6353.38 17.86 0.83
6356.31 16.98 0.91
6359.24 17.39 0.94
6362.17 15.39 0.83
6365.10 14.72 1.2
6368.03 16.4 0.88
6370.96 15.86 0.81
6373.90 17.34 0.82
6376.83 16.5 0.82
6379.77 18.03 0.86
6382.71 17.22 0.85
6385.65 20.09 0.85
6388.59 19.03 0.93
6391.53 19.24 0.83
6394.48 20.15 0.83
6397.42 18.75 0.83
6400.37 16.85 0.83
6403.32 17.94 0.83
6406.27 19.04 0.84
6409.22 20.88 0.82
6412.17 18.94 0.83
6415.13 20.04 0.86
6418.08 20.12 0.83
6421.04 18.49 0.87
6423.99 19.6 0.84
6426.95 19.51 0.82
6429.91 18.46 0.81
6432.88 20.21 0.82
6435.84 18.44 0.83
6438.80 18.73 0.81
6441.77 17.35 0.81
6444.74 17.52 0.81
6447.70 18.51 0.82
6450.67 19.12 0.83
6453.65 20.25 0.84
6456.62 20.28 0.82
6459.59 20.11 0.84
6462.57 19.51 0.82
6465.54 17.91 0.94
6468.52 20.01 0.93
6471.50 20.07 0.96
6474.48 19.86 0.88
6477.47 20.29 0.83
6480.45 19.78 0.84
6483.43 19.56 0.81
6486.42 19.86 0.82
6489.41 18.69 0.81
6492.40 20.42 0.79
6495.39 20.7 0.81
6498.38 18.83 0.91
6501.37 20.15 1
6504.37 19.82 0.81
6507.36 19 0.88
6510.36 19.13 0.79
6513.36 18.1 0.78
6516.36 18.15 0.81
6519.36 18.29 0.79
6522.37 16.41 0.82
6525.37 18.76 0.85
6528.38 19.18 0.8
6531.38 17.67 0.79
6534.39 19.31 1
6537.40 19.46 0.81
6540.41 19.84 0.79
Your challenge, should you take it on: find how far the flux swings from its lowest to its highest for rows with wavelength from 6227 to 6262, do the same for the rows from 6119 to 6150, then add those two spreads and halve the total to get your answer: 3.4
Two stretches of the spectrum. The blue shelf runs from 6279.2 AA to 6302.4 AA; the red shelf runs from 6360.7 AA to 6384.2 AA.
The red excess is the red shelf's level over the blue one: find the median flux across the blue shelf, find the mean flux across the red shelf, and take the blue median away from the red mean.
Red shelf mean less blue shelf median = -2.5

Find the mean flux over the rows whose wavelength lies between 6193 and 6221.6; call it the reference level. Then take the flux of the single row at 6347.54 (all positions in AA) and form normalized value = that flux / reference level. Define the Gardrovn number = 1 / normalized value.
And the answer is 1.004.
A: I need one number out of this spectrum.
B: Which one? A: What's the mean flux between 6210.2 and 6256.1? 19.3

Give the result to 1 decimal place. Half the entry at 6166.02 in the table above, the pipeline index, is 9.2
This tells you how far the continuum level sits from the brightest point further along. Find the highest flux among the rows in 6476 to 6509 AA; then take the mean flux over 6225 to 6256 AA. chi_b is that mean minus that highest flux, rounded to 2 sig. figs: -1.3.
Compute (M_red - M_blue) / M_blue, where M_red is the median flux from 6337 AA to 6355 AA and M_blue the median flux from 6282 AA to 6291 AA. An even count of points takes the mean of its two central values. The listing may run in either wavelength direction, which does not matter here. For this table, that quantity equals -0.023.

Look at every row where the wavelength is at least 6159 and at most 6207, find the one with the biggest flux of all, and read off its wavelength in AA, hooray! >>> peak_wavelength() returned 6205.91 AA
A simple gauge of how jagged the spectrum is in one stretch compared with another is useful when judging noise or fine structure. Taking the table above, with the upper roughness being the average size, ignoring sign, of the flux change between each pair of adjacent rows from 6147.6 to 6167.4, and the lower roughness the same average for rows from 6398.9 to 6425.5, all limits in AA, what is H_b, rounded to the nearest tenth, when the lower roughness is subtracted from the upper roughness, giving -0.2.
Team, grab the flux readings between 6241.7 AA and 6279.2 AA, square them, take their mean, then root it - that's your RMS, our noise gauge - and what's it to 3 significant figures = 19.4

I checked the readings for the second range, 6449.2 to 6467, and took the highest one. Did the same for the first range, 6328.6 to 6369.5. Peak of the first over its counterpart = 0.94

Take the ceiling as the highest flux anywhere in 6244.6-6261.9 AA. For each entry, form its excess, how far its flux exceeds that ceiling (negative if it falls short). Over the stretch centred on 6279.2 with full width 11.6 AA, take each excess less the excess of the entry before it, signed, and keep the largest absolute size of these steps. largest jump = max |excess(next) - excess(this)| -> 3.47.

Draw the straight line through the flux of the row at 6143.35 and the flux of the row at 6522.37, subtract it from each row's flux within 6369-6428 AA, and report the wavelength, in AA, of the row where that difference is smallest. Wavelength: 6370.96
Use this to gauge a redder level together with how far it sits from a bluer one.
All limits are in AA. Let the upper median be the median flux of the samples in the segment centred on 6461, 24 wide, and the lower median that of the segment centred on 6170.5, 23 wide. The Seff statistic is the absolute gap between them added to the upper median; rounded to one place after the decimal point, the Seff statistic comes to 21.7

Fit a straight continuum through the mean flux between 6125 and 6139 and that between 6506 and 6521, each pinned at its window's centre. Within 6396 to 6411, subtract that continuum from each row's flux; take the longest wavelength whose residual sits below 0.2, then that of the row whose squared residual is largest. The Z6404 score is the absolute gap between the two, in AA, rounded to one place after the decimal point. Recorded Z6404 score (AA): 5.9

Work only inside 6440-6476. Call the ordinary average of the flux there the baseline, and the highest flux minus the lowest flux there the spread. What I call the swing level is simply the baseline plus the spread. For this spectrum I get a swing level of 22.1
